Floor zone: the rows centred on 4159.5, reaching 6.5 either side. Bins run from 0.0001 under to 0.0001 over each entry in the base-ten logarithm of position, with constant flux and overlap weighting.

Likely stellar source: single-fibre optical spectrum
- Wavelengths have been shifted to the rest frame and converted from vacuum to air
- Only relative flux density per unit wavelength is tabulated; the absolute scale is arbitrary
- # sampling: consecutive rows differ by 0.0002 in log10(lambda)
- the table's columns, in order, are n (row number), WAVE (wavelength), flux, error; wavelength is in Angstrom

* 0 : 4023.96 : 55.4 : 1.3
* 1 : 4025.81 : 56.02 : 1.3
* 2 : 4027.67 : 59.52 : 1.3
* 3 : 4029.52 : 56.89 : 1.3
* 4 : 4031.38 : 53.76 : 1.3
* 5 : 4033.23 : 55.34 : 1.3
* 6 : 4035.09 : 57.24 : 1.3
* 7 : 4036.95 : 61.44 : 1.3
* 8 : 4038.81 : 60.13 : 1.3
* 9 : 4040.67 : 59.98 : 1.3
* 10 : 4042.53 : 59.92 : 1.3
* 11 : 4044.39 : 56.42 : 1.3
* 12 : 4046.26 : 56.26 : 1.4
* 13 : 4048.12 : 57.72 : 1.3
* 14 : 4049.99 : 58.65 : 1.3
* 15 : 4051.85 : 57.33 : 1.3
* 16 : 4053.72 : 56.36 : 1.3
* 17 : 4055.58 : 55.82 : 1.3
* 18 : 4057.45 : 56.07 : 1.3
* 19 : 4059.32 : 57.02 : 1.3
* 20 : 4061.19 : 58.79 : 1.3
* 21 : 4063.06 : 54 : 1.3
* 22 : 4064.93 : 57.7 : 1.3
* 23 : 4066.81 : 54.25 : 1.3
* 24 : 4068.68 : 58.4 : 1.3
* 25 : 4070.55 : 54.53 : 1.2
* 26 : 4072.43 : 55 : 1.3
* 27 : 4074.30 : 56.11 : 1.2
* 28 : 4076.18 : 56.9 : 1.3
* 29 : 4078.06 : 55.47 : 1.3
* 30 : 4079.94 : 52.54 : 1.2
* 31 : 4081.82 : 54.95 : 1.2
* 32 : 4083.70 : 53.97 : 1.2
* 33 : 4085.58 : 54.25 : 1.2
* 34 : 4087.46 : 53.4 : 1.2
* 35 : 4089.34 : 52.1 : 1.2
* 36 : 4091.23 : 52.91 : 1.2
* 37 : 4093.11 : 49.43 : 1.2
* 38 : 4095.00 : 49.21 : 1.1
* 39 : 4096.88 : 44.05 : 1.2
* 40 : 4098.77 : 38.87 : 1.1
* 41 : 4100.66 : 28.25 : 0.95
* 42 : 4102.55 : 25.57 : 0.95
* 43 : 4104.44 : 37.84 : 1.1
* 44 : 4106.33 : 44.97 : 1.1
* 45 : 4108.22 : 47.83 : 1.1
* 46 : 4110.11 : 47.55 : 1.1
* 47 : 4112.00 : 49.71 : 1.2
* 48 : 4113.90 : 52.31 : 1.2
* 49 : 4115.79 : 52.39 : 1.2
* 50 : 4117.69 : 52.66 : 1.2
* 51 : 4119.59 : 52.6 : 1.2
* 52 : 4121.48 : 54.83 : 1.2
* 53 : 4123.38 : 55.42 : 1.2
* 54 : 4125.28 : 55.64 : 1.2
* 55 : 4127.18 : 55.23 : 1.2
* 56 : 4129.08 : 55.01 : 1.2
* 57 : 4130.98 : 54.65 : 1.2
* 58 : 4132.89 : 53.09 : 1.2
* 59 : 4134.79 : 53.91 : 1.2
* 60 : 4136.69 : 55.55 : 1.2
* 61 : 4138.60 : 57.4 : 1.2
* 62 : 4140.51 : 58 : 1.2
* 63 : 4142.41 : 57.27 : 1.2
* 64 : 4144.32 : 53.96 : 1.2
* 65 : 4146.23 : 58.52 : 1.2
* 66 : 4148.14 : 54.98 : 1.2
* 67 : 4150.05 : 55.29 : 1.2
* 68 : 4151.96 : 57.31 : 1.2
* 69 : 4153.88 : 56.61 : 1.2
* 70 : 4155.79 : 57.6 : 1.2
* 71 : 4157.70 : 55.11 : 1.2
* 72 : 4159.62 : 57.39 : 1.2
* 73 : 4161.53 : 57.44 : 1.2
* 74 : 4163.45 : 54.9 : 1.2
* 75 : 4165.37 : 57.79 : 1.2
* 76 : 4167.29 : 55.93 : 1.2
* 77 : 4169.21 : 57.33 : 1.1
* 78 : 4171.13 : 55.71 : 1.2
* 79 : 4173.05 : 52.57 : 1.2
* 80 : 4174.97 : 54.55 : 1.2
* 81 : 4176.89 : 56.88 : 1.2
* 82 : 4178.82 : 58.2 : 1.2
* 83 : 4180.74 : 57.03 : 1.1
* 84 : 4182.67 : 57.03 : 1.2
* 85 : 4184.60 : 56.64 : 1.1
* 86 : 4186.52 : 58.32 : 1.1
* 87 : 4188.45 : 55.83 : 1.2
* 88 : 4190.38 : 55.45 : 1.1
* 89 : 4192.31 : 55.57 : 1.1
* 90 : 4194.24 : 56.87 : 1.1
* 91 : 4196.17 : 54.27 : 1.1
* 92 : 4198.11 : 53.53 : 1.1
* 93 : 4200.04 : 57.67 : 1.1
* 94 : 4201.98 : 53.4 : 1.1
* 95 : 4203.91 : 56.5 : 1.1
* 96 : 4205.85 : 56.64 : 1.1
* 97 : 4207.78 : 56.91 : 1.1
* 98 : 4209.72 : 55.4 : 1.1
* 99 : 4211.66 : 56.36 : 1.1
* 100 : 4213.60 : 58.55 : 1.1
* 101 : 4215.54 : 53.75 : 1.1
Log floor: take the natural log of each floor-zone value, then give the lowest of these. 4.01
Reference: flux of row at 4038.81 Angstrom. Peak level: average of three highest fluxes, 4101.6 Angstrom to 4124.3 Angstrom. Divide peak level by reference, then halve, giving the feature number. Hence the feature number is 0.452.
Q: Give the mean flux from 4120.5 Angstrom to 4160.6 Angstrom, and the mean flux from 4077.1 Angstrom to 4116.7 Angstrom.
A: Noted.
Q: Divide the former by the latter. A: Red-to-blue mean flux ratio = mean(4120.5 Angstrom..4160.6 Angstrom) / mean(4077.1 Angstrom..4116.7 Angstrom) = 1.18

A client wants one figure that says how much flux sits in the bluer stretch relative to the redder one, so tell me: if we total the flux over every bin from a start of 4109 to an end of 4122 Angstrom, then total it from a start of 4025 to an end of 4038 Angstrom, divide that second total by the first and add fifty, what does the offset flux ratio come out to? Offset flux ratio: 51.1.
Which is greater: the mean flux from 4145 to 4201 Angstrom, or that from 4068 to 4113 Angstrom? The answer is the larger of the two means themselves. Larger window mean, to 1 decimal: 56.3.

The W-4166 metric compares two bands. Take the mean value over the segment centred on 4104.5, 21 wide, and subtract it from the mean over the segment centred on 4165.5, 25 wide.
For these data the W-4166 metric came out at 14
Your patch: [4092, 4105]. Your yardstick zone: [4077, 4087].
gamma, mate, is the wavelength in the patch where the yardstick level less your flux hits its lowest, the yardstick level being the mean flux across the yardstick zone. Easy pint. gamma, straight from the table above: 4093.11 Angstrom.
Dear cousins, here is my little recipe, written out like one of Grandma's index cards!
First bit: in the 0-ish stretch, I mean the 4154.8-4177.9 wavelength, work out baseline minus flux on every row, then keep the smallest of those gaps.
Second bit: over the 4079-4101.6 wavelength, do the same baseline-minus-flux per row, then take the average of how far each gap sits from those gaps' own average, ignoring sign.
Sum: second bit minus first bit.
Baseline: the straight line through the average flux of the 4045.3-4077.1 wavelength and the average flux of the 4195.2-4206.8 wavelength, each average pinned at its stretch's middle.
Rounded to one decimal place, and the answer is 7.9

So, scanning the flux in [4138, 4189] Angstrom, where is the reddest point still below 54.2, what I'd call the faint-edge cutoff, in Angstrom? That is 4173.05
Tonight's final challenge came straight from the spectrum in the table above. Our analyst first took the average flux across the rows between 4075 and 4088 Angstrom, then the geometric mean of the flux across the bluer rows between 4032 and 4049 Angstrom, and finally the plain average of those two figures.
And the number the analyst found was 56.4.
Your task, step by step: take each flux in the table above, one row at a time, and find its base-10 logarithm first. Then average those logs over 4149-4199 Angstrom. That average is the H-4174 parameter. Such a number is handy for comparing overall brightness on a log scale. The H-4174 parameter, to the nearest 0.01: 1.75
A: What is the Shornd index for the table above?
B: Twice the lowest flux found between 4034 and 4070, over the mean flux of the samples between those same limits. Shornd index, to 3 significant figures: 1.88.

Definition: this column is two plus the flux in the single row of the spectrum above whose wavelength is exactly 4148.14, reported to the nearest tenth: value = 57.0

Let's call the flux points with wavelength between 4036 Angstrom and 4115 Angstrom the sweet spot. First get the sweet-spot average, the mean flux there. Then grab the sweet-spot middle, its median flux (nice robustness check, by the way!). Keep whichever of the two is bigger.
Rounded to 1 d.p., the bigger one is 54.7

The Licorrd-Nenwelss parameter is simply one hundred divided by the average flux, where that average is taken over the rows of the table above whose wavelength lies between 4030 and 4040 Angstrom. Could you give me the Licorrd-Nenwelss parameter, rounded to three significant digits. 1.74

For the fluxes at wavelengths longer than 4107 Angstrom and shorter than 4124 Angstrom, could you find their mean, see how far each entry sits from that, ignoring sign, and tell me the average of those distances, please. 2.2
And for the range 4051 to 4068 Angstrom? 1.2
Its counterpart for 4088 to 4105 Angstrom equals 8.3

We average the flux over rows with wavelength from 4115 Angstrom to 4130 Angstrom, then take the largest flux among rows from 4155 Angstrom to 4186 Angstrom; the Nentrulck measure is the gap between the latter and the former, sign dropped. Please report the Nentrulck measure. 4.0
